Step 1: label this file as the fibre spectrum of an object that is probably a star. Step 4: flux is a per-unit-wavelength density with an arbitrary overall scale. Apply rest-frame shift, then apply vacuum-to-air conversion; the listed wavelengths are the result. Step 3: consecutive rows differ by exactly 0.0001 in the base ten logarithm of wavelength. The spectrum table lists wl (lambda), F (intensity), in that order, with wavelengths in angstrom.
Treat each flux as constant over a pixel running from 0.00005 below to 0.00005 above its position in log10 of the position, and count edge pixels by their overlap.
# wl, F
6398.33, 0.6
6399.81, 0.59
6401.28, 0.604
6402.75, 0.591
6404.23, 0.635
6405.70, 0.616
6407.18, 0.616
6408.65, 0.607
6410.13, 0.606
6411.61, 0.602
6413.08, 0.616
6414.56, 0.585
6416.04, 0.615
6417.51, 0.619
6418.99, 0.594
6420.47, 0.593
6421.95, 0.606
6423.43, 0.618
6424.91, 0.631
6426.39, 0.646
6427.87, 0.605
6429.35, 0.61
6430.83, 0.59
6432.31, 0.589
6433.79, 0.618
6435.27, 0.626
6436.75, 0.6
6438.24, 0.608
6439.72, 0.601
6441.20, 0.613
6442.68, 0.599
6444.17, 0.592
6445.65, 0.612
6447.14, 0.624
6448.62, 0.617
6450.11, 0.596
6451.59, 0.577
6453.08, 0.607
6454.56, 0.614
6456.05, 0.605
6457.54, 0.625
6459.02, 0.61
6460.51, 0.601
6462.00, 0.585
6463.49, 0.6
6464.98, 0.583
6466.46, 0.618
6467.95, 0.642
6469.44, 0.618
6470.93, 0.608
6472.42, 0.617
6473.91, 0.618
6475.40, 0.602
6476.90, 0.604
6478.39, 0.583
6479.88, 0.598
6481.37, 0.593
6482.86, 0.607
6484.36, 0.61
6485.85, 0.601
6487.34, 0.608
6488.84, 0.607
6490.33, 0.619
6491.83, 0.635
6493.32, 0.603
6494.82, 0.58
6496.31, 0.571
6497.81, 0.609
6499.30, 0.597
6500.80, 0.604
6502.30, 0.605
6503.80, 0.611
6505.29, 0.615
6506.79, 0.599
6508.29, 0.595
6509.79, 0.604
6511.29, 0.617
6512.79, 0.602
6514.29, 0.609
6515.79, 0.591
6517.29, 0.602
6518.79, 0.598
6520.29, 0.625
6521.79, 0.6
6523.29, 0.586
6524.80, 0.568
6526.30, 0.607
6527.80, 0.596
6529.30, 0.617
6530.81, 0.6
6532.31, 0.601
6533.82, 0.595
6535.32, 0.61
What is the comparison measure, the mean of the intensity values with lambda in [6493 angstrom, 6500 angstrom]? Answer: 0.592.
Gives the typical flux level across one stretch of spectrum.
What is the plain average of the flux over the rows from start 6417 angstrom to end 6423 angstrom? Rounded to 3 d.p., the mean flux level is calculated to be 0.603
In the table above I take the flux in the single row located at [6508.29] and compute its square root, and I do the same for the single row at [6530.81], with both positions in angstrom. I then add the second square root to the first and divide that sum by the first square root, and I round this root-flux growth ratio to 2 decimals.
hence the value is 2.00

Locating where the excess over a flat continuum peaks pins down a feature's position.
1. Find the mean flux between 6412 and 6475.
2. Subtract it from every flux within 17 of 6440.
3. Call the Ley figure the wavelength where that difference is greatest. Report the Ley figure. 6426.39 angstrom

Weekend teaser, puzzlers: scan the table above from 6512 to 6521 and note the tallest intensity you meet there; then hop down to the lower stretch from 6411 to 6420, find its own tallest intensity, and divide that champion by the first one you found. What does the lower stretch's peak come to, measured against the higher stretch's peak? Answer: 0.99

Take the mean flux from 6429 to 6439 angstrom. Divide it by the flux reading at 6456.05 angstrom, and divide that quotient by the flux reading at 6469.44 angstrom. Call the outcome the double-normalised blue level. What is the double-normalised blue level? 1.62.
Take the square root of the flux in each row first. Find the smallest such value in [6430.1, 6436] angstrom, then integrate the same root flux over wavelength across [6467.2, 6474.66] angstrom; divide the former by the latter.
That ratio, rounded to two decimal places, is 0.13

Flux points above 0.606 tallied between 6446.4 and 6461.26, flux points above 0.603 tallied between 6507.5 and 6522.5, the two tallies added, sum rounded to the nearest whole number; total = 10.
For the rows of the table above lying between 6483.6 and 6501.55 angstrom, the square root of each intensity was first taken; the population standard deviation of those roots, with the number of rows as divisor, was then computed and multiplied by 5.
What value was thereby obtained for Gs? 0.0509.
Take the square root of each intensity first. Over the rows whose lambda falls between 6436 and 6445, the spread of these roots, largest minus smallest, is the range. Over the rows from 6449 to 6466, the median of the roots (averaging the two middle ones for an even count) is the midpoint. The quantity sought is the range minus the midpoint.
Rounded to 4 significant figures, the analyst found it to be -0.7617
